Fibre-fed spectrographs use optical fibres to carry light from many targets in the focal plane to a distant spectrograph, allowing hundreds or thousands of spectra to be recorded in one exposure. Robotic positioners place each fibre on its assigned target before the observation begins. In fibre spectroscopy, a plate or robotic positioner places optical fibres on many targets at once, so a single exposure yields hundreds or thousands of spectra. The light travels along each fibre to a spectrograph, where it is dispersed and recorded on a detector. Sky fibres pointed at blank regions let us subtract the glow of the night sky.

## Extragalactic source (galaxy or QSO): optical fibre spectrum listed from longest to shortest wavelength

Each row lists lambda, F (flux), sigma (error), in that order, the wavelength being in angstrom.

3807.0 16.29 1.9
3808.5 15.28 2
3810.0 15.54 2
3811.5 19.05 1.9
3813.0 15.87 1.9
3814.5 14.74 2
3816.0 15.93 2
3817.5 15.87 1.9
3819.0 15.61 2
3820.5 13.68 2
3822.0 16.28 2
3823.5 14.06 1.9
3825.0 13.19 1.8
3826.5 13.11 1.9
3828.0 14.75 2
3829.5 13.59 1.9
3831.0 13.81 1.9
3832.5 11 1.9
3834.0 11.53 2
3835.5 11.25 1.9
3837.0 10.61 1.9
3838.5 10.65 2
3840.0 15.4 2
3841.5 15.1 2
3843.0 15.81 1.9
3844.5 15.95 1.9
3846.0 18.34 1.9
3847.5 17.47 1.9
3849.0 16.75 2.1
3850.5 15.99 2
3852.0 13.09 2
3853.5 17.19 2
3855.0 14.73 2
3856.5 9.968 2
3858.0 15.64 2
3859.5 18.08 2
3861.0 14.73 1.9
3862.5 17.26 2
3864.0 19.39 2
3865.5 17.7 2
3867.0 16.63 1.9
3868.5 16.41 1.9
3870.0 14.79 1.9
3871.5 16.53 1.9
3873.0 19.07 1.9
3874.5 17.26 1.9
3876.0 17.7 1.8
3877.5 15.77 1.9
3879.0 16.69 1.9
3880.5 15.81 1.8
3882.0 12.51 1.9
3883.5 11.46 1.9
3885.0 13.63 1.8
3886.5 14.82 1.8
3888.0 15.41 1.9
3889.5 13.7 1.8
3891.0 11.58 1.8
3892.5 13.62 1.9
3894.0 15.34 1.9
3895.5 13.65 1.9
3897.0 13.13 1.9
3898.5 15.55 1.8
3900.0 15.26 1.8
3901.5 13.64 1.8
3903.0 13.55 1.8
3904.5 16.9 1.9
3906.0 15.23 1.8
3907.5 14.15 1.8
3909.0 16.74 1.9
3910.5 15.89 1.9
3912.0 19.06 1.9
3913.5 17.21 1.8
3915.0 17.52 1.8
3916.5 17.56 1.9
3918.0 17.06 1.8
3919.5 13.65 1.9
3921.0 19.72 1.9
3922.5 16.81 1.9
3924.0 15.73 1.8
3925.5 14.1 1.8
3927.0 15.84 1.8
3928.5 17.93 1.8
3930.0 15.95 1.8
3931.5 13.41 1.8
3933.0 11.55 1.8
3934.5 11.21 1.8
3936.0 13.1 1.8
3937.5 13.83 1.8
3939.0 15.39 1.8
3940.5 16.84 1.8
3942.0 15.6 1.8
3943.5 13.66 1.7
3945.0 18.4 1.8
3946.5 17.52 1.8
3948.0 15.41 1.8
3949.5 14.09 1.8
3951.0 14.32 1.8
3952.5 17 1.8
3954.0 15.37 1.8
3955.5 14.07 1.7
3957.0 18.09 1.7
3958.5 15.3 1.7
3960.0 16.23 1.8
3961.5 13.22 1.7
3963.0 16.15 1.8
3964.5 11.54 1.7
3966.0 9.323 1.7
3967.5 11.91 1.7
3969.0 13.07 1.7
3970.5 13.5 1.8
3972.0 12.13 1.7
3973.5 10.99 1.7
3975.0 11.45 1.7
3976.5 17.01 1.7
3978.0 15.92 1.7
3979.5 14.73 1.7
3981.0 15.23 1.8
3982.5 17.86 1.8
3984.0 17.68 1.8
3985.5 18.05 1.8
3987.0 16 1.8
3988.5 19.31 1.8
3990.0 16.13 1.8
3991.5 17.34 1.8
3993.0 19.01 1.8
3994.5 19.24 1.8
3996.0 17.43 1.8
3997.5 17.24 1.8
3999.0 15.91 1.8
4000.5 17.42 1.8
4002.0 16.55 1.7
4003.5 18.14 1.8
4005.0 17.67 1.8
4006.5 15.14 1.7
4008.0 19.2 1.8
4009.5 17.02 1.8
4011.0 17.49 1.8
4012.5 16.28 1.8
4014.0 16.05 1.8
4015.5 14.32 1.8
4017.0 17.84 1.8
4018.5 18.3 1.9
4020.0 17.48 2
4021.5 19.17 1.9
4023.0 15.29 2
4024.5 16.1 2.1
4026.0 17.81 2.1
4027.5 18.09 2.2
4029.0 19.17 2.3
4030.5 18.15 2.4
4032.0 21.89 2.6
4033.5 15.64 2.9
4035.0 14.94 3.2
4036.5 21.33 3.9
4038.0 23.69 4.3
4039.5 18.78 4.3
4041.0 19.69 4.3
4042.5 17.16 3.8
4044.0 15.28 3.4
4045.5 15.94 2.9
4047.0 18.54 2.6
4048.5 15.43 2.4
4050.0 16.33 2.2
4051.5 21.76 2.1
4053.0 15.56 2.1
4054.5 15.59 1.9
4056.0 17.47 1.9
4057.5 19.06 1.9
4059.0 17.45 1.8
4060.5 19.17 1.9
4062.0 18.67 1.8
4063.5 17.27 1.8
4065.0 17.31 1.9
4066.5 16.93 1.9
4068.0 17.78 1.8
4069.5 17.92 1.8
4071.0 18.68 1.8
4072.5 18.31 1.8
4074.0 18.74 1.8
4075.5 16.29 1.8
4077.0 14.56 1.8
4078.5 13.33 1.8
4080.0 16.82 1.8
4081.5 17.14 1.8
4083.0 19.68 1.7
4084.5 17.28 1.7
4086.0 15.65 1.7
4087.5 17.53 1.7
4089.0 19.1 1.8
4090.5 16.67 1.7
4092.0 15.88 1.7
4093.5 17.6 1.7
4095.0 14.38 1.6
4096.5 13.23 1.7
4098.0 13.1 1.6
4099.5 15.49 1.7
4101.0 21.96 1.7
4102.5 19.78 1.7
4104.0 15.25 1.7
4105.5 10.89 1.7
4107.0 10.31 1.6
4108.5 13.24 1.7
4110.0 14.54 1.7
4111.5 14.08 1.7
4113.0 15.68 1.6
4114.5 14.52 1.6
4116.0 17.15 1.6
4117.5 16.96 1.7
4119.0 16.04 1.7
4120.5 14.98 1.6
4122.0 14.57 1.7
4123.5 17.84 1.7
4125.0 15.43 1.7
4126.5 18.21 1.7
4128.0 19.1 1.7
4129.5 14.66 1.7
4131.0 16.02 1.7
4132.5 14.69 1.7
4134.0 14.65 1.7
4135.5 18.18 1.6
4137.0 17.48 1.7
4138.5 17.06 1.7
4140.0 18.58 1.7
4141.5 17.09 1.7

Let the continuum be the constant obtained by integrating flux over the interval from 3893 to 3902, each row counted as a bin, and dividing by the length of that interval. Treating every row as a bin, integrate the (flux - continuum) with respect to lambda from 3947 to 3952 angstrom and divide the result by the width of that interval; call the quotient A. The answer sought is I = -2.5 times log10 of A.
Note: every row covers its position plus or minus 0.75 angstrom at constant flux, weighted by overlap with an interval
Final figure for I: 0.88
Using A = 0.4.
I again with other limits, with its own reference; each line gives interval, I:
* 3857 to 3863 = -0.57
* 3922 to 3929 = -0.48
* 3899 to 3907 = 0.79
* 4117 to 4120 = -0.70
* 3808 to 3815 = -0.60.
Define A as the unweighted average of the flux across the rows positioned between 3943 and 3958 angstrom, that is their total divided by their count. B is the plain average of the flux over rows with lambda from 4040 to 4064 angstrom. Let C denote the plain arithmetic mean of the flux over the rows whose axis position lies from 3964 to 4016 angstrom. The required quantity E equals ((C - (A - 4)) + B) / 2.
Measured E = 10.8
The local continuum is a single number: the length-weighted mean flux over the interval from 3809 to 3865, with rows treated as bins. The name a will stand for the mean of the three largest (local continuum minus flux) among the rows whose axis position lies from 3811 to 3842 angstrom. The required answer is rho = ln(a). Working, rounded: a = 4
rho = 1.42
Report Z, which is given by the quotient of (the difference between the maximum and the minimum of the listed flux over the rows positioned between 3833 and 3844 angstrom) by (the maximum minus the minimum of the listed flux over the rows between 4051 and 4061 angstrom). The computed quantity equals 0.84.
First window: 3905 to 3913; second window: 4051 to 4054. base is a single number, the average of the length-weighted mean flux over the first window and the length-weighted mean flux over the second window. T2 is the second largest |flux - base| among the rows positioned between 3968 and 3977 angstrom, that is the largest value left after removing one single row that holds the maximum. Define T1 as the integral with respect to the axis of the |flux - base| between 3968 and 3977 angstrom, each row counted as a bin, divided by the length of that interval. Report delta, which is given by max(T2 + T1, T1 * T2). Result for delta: 25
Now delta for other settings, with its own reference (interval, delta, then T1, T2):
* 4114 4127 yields 4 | 1.36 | 3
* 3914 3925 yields 4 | 1.26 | 3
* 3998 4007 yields 2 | 0.88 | 1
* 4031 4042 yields 15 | 3.18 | 5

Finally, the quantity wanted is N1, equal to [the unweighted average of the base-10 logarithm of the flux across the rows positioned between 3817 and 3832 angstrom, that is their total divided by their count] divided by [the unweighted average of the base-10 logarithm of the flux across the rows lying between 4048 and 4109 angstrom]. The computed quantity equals 0.95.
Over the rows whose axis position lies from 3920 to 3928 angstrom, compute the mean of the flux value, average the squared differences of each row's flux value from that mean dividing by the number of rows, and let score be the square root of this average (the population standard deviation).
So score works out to 1.86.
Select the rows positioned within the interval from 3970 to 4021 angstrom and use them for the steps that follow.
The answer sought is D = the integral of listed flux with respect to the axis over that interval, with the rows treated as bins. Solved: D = 843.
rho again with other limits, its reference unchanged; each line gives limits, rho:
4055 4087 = -0.93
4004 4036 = -2.24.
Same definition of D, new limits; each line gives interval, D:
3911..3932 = 348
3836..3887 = 792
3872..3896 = 358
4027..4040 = 248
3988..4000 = 212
